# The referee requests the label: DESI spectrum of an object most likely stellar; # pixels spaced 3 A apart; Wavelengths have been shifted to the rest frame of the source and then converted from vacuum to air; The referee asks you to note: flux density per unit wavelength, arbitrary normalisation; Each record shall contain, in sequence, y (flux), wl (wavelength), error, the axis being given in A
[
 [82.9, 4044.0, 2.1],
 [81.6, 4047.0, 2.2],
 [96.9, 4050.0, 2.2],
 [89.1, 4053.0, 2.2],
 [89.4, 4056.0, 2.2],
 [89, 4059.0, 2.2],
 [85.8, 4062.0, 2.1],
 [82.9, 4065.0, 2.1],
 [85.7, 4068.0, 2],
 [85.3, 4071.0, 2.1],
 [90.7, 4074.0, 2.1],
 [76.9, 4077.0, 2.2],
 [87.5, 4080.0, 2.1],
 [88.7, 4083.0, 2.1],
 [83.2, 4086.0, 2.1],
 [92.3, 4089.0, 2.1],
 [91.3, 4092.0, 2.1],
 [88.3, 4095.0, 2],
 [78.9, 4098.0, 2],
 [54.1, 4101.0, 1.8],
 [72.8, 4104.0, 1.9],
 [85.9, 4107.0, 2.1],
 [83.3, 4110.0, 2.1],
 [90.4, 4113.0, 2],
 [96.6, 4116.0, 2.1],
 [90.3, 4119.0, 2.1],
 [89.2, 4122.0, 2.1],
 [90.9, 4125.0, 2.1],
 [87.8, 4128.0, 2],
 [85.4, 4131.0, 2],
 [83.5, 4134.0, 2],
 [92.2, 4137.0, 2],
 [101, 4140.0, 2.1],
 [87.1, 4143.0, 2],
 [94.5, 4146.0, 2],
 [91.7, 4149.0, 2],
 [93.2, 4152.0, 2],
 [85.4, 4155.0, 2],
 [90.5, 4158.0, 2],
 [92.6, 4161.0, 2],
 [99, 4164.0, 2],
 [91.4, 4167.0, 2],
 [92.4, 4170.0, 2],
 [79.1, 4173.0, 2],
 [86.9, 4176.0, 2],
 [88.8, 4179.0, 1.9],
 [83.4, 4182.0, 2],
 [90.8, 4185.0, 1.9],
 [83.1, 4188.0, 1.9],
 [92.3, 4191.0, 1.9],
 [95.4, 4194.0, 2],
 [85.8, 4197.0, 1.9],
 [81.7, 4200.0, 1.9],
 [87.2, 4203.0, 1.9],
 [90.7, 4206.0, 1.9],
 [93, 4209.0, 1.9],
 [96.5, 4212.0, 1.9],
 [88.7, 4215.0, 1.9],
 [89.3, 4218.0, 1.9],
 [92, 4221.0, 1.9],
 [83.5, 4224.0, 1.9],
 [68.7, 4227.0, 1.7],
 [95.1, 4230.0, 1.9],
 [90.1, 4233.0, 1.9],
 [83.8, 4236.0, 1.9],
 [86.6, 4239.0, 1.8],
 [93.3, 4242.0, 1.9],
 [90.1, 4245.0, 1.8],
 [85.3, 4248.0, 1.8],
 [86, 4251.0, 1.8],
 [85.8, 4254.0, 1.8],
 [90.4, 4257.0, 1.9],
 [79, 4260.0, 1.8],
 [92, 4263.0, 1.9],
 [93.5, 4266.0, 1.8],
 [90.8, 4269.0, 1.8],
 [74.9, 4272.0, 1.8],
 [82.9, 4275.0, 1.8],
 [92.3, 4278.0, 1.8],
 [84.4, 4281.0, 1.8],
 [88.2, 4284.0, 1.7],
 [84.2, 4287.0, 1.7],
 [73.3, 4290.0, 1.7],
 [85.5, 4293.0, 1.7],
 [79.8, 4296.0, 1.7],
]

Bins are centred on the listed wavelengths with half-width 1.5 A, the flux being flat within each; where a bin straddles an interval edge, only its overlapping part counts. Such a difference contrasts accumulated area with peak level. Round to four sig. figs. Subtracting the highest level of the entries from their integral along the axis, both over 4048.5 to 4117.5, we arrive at 5798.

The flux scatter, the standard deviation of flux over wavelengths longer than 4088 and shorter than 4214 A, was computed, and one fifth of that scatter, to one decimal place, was 1.5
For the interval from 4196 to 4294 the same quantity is 1.2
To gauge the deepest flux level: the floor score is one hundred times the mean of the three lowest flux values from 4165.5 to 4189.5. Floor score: 8187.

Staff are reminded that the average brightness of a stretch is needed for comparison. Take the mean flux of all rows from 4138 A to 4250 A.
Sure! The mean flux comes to 89.2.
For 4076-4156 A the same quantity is 86.8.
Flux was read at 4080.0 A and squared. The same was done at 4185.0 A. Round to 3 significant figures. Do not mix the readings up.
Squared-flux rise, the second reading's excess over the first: 588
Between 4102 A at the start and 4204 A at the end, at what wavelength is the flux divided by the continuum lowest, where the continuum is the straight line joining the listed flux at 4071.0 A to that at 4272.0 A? 4104.0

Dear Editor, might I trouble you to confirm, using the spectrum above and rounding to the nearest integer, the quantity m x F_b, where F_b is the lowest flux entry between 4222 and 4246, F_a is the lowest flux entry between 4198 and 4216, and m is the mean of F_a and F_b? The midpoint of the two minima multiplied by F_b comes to 5166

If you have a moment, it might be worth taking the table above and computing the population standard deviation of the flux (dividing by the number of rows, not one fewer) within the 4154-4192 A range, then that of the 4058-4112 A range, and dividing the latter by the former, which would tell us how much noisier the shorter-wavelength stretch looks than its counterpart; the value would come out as 1.7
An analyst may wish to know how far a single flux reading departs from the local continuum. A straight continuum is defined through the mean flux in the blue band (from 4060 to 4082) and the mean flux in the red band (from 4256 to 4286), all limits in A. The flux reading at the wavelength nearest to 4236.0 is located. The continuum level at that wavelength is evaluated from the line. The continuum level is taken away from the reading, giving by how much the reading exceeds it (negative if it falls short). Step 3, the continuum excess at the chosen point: -2.7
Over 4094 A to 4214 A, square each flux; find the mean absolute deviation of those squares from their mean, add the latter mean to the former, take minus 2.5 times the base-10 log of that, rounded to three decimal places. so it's -9.851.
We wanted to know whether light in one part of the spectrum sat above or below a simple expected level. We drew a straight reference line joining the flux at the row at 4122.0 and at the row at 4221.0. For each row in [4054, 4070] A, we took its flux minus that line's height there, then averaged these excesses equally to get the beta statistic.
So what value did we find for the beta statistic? -0.9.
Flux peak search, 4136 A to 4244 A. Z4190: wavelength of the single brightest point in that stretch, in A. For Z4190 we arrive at 4140.0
